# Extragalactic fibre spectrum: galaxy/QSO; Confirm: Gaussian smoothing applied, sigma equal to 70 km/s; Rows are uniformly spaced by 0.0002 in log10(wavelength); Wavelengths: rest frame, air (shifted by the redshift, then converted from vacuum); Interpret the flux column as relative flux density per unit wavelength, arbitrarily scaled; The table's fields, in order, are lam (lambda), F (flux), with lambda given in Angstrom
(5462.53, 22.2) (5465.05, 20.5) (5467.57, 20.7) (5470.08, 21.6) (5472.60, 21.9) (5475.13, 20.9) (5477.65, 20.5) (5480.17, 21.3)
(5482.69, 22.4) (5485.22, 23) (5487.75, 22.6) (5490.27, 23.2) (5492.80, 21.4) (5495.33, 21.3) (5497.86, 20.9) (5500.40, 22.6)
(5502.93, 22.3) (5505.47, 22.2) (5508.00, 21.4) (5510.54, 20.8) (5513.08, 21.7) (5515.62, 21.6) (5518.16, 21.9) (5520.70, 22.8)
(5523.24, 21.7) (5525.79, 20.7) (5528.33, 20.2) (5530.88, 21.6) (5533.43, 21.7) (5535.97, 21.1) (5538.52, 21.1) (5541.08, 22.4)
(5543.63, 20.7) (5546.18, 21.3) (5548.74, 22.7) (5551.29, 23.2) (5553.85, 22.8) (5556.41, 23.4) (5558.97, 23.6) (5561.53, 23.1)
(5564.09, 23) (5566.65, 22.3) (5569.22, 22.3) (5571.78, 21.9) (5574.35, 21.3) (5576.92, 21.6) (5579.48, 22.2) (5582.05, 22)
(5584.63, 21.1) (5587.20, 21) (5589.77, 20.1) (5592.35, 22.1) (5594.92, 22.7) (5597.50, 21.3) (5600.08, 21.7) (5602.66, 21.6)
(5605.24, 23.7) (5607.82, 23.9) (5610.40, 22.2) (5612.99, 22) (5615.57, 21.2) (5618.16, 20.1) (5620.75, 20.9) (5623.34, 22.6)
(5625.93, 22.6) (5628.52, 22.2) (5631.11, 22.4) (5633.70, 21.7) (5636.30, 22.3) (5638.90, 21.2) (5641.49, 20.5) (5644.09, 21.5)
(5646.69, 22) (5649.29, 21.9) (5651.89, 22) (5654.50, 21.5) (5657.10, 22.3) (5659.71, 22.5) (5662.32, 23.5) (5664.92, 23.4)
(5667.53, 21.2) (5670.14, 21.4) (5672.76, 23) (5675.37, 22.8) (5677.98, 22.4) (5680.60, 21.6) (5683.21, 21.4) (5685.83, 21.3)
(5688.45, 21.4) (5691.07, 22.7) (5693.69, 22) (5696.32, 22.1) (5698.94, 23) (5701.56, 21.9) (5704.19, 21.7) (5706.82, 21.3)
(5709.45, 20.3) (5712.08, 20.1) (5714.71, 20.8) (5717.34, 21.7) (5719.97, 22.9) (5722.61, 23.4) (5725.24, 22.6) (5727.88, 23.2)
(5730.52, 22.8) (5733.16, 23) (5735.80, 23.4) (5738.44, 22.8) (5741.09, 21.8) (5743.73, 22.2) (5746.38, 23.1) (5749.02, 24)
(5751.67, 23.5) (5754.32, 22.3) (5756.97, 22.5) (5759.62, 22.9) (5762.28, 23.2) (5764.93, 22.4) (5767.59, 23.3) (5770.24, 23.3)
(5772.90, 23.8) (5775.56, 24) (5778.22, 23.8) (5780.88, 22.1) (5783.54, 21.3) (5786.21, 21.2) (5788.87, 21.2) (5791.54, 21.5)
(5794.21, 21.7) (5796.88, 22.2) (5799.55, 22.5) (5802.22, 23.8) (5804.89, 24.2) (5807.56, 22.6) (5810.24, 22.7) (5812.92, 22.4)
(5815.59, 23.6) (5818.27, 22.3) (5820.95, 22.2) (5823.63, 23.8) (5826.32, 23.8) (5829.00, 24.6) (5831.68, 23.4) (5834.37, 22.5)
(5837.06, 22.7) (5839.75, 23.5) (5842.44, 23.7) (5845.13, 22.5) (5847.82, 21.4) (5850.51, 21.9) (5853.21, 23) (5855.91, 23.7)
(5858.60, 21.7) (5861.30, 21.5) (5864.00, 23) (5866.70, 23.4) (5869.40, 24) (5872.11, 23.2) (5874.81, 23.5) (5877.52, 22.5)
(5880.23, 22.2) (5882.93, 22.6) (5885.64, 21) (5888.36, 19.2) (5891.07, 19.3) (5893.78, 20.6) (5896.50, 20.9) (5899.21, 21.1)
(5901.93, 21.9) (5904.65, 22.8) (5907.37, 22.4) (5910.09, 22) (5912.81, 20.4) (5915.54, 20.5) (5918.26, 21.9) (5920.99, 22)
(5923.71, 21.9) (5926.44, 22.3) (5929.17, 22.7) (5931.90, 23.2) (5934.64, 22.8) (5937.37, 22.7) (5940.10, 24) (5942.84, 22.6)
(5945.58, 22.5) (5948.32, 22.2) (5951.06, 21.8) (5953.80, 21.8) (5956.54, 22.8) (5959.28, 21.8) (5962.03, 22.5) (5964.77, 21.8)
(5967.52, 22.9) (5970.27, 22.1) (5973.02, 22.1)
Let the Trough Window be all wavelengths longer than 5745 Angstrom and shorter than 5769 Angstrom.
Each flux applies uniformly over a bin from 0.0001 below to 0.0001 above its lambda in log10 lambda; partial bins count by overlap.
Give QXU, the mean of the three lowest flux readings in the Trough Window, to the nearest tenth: 22.4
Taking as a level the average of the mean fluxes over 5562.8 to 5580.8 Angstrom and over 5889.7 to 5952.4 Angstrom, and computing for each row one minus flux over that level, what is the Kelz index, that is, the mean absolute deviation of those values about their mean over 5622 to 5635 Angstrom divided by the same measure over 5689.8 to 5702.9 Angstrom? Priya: 0.69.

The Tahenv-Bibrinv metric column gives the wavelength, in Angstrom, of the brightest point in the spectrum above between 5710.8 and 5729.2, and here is 5722.61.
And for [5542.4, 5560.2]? 5558.97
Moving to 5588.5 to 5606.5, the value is 5605.24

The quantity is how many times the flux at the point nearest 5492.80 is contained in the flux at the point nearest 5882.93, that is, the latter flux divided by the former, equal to 1.056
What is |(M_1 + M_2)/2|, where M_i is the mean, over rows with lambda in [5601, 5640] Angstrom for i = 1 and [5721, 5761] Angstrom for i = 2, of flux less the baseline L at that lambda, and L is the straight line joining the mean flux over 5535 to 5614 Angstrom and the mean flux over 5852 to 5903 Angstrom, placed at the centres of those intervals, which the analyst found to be 0.39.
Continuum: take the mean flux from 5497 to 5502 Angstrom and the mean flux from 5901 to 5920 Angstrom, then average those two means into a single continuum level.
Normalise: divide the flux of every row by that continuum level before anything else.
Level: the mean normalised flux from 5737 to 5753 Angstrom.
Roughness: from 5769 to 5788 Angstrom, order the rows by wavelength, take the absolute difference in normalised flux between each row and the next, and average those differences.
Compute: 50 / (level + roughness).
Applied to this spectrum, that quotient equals 46.3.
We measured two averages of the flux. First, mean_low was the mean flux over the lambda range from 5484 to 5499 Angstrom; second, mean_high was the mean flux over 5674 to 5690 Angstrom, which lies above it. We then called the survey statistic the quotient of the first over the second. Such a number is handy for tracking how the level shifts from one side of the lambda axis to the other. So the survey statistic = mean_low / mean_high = 1.01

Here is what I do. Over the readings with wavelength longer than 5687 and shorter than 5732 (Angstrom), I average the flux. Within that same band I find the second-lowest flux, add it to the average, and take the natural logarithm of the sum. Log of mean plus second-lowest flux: 3.745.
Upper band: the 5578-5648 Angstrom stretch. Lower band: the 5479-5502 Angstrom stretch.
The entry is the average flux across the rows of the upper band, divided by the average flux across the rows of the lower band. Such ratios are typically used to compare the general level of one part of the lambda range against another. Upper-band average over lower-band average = 0.99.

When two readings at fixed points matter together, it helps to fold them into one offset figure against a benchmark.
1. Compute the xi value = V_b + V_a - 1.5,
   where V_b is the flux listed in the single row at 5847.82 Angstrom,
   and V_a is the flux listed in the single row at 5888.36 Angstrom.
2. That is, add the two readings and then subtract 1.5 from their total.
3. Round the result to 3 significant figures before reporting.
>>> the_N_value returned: 39.1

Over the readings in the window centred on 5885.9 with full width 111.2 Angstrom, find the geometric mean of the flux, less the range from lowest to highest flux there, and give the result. 17.4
